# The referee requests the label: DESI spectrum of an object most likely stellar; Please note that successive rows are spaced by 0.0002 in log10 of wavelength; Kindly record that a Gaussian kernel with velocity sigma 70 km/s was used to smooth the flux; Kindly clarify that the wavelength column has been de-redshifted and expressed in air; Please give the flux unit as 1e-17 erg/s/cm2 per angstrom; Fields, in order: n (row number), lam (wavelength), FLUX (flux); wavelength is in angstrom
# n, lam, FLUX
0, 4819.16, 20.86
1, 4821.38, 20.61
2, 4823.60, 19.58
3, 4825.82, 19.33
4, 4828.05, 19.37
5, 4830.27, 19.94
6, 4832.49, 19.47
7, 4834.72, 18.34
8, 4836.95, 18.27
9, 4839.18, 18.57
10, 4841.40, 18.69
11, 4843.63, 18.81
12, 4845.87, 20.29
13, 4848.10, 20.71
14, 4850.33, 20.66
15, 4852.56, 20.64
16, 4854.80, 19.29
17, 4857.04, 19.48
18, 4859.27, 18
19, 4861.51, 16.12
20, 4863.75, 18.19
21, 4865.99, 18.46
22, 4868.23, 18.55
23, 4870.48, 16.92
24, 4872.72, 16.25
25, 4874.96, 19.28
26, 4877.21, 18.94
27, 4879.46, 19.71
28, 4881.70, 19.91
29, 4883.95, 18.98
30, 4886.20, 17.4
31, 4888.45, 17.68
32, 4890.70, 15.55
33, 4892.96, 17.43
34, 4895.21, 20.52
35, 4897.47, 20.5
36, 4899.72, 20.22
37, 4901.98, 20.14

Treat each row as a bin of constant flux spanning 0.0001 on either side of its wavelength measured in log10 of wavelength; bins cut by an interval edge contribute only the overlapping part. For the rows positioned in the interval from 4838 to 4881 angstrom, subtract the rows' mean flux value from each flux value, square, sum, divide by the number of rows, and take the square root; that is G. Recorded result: 1.32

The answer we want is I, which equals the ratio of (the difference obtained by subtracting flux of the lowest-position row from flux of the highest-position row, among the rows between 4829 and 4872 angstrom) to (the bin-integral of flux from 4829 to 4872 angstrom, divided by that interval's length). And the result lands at -0.16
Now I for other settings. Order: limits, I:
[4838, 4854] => 0.10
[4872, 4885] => 0.14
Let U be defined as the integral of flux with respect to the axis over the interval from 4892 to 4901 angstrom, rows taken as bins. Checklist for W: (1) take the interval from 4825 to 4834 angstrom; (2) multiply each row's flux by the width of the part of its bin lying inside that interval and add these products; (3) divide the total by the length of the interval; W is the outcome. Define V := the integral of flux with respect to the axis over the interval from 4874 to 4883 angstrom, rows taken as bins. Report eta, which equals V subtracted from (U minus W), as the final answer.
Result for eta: -17.0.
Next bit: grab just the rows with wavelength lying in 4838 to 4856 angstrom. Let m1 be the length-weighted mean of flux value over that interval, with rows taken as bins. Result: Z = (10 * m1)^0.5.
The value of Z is 14.0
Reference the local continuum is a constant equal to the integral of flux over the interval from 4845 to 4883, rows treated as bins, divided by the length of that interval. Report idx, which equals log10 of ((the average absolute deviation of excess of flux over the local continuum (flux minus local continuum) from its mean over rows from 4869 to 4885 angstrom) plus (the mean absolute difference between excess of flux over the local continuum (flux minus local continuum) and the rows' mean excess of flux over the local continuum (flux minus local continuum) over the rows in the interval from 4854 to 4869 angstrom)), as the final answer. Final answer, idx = 0.27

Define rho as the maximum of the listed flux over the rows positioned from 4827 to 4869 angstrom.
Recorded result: 20.71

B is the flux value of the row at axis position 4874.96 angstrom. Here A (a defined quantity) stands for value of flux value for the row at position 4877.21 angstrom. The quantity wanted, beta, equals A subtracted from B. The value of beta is 0.3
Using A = 18.94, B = 19.28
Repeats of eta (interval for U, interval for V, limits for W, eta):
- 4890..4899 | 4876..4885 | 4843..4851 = -26.2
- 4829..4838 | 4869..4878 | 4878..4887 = -8.3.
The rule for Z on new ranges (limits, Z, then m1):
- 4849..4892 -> 13.6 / 18.4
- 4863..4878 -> 13.4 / 18.1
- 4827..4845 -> 13.8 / 18.9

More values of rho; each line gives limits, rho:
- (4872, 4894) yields 19.91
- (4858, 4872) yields 18.55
